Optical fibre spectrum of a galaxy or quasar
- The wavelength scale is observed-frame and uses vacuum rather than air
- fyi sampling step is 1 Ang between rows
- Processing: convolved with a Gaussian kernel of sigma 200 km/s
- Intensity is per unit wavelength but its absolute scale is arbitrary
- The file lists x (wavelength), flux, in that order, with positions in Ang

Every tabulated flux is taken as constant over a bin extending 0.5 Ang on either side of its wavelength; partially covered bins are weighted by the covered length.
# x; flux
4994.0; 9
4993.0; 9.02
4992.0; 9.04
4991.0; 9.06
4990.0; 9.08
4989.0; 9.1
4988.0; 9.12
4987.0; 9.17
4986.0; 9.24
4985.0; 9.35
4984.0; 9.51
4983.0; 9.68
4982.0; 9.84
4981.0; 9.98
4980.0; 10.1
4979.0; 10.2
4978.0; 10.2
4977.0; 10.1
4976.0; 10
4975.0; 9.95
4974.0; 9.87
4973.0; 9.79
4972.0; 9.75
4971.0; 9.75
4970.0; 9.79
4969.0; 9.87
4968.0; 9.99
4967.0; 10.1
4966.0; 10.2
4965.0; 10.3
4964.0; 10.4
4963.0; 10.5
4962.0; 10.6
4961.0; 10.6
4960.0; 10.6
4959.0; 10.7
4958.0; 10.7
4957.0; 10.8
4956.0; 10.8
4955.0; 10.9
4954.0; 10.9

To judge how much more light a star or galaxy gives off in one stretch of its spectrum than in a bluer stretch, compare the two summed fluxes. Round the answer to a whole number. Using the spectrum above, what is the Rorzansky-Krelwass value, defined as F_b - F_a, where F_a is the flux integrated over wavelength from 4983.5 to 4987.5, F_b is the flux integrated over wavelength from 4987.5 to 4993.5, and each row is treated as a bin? 17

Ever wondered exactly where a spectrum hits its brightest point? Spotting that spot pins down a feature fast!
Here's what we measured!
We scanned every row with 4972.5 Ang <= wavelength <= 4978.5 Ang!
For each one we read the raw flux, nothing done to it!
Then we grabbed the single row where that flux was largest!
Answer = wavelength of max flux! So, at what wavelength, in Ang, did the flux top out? 4978.0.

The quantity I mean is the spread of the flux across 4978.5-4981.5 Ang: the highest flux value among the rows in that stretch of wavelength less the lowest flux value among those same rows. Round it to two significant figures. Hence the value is 0.22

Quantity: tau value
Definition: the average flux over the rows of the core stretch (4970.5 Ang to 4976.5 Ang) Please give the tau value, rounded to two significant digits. 9.9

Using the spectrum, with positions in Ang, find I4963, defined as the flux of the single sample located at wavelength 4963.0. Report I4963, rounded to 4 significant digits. 10.50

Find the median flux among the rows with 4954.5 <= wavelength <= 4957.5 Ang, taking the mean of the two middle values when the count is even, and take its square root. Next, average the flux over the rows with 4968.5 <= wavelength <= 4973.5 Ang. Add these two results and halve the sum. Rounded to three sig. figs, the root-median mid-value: 6.54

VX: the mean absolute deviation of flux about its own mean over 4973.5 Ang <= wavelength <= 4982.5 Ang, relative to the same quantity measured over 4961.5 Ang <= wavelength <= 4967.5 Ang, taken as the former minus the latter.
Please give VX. -0.04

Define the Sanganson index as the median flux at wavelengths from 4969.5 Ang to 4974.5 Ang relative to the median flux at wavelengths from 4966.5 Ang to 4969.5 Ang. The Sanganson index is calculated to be 0.98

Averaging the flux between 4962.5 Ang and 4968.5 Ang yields 10.2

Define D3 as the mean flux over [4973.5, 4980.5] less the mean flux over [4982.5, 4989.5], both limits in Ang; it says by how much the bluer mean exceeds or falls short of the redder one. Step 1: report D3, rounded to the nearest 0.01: 0.75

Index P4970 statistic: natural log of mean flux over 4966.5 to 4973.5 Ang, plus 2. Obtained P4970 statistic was 4.29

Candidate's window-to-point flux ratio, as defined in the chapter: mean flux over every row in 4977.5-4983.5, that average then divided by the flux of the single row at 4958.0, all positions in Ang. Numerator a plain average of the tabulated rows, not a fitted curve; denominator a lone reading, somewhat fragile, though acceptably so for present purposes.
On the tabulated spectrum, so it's 0.93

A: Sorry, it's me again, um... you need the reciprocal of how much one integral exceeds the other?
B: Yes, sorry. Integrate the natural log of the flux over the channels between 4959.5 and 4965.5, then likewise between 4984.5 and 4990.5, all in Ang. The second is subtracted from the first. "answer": 1.2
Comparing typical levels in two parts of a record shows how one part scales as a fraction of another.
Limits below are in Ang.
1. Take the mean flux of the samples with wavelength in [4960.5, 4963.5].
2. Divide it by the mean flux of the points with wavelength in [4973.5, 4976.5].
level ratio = 1.06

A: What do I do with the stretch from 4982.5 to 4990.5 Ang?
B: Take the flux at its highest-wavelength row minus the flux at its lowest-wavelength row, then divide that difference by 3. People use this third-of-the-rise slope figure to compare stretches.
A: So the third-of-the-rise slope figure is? -0.20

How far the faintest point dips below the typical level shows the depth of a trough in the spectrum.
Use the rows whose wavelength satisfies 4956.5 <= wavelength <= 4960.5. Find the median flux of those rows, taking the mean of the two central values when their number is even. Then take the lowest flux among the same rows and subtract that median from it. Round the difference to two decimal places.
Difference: -0.10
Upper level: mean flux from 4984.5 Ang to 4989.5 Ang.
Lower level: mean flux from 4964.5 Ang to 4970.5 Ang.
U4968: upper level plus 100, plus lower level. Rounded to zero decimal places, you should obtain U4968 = 119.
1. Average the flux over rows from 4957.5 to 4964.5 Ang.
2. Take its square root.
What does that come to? 3.25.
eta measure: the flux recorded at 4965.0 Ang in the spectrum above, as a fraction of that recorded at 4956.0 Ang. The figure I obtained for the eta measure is 0.954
